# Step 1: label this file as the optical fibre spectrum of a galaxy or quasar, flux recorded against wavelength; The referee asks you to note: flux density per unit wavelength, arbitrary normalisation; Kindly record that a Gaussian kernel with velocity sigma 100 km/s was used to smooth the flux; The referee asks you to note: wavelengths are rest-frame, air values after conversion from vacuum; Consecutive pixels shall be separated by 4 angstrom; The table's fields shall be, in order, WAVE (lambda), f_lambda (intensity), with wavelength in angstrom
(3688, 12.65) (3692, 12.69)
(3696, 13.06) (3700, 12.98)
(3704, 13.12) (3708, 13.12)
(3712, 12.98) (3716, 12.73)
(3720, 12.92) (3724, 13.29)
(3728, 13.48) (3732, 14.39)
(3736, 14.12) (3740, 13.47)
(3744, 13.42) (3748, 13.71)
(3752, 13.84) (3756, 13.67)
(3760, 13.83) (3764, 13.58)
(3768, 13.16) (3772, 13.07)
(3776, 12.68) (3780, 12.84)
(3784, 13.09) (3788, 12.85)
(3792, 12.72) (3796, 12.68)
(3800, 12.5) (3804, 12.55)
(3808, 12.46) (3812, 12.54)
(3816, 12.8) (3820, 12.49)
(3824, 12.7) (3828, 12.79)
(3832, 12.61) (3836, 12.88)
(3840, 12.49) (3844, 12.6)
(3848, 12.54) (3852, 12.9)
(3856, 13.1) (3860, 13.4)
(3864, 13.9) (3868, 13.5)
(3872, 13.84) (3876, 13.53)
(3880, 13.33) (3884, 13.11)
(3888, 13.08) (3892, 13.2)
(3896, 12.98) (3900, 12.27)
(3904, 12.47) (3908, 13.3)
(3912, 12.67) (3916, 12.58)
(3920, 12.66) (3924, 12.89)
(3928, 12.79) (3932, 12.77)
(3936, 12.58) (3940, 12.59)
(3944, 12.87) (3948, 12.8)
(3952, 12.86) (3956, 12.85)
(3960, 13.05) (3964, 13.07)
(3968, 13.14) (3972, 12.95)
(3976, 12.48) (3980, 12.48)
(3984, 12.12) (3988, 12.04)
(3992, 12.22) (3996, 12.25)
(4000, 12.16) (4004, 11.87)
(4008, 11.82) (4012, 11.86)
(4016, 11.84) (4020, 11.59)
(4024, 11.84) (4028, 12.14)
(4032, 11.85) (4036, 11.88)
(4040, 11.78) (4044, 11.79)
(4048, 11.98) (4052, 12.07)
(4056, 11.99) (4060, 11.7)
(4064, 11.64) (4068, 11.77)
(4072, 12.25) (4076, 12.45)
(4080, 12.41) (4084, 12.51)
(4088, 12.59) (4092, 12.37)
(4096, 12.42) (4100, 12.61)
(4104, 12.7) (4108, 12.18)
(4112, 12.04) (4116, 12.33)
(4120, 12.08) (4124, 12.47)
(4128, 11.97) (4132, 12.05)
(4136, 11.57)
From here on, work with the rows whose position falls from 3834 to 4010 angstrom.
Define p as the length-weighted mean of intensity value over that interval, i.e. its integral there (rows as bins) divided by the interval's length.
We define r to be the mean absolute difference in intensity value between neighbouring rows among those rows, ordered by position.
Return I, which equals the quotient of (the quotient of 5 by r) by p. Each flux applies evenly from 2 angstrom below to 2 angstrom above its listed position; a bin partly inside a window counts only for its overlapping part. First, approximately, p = 12.8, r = 0.22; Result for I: 1.8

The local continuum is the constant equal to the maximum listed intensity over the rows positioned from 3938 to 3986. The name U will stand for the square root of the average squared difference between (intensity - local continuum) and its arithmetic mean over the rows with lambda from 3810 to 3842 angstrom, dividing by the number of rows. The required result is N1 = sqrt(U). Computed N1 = 0.38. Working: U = 0.14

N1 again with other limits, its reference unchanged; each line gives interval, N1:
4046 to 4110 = 0.57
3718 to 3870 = 0.72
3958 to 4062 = 0.66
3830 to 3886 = 0.68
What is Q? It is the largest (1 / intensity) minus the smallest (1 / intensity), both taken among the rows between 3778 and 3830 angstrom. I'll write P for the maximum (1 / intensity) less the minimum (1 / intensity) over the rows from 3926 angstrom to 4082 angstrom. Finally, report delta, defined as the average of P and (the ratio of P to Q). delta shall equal 1.32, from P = 0.010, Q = 0.004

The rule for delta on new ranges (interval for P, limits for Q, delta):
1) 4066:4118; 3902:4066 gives 0.28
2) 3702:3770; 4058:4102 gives 0.69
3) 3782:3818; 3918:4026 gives 0.19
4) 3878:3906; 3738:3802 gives 0.42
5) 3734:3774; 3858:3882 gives 0.93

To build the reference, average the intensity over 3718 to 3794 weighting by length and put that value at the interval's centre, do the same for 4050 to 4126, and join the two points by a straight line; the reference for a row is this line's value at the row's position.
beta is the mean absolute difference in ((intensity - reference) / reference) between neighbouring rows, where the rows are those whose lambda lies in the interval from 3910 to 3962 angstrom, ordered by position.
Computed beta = 0.009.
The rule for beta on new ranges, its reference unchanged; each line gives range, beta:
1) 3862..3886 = 0.022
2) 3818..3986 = 0.018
